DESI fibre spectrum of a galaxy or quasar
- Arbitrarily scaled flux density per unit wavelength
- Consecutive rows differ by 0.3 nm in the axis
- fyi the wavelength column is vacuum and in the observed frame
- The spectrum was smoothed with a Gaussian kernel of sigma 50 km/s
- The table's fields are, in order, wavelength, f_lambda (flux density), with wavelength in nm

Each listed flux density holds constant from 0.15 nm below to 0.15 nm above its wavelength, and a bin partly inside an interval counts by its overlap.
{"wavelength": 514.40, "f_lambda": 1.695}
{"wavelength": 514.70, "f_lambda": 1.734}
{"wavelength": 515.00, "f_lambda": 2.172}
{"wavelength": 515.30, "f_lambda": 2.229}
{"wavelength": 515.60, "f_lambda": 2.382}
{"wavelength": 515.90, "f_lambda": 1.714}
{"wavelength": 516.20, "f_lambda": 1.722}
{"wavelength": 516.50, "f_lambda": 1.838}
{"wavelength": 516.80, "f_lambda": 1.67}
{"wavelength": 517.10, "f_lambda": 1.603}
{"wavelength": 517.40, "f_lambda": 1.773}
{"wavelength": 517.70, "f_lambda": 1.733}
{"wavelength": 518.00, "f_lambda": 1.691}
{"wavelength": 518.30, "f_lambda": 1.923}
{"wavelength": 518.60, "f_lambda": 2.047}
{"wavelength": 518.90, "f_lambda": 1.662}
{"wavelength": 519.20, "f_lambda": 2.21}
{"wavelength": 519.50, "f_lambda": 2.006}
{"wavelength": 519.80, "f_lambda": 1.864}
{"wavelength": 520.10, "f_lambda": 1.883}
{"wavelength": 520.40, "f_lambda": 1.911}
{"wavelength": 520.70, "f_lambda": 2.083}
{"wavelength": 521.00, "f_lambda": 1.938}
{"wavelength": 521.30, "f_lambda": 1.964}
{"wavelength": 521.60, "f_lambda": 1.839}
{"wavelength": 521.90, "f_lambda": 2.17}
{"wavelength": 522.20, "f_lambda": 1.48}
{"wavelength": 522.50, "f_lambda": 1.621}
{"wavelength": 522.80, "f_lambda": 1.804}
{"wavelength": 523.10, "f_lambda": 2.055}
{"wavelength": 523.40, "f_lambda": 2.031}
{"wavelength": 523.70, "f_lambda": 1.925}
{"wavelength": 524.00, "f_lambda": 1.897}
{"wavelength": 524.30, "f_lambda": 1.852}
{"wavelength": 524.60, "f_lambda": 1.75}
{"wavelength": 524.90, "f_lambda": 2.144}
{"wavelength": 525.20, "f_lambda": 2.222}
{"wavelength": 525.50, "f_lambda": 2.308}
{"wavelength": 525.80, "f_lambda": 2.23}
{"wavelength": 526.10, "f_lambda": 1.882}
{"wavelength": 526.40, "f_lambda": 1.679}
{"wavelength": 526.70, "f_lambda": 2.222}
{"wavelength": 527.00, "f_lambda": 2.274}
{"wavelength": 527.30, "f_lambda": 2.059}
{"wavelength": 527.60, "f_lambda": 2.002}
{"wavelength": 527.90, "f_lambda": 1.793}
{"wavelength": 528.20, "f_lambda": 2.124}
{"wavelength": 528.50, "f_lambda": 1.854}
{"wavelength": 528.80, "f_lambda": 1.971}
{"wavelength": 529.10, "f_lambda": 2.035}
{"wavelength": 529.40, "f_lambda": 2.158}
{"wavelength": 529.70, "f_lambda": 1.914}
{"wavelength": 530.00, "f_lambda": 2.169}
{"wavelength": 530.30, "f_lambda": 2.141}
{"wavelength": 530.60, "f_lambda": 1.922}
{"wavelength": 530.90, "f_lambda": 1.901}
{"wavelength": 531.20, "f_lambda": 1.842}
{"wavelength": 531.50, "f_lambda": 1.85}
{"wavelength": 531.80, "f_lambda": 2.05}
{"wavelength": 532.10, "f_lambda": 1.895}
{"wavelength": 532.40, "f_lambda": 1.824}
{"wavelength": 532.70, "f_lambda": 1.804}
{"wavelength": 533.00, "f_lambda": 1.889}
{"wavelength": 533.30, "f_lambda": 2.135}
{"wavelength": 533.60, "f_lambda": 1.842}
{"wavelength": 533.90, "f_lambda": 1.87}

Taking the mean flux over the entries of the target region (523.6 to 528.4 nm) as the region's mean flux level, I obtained 2.02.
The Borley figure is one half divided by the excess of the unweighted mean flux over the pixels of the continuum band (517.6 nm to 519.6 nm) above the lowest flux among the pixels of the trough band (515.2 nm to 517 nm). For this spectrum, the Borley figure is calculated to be 2.2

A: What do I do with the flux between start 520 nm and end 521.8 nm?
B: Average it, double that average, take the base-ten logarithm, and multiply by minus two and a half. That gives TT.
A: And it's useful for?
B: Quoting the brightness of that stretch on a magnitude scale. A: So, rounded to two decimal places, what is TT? -1.47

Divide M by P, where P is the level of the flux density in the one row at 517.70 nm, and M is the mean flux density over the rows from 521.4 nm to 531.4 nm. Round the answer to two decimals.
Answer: 1.14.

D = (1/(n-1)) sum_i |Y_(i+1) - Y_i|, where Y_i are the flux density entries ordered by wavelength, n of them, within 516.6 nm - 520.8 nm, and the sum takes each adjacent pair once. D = 0.17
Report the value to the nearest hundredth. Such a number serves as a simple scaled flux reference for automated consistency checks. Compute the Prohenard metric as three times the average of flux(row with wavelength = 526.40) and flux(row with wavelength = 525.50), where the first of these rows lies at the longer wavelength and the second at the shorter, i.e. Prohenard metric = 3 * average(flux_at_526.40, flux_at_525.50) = 5.98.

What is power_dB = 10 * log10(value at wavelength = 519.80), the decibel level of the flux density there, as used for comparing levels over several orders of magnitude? 2.7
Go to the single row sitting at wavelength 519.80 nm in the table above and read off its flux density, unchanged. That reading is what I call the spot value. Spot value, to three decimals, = 1.864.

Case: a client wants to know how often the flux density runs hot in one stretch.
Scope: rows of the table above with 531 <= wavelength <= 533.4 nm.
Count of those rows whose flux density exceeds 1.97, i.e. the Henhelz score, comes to 2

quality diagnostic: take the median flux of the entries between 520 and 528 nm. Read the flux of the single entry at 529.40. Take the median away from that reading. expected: 0.22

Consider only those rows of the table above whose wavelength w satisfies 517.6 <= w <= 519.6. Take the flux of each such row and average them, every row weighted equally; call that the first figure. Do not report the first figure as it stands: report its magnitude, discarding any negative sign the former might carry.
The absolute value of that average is 1.90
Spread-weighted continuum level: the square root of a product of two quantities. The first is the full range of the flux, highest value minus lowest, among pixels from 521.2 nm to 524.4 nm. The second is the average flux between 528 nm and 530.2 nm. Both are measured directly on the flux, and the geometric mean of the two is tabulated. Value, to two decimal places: 1.18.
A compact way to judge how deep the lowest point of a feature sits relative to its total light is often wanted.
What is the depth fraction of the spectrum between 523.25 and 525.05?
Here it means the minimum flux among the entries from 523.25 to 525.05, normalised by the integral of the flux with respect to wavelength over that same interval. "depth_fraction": 0.50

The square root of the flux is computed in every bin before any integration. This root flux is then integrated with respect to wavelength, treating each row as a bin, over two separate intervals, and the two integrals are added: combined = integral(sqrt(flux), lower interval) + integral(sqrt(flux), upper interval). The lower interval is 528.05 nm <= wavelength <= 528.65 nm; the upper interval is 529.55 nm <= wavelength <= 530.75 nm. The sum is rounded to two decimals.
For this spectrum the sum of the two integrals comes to 2.56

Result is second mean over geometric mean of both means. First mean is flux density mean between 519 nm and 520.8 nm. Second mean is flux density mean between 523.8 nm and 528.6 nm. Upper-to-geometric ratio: 1.01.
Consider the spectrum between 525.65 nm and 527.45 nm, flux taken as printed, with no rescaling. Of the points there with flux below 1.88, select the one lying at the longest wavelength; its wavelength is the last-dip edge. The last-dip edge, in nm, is 526.40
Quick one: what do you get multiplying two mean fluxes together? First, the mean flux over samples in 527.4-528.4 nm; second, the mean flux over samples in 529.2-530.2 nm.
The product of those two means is 4.1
